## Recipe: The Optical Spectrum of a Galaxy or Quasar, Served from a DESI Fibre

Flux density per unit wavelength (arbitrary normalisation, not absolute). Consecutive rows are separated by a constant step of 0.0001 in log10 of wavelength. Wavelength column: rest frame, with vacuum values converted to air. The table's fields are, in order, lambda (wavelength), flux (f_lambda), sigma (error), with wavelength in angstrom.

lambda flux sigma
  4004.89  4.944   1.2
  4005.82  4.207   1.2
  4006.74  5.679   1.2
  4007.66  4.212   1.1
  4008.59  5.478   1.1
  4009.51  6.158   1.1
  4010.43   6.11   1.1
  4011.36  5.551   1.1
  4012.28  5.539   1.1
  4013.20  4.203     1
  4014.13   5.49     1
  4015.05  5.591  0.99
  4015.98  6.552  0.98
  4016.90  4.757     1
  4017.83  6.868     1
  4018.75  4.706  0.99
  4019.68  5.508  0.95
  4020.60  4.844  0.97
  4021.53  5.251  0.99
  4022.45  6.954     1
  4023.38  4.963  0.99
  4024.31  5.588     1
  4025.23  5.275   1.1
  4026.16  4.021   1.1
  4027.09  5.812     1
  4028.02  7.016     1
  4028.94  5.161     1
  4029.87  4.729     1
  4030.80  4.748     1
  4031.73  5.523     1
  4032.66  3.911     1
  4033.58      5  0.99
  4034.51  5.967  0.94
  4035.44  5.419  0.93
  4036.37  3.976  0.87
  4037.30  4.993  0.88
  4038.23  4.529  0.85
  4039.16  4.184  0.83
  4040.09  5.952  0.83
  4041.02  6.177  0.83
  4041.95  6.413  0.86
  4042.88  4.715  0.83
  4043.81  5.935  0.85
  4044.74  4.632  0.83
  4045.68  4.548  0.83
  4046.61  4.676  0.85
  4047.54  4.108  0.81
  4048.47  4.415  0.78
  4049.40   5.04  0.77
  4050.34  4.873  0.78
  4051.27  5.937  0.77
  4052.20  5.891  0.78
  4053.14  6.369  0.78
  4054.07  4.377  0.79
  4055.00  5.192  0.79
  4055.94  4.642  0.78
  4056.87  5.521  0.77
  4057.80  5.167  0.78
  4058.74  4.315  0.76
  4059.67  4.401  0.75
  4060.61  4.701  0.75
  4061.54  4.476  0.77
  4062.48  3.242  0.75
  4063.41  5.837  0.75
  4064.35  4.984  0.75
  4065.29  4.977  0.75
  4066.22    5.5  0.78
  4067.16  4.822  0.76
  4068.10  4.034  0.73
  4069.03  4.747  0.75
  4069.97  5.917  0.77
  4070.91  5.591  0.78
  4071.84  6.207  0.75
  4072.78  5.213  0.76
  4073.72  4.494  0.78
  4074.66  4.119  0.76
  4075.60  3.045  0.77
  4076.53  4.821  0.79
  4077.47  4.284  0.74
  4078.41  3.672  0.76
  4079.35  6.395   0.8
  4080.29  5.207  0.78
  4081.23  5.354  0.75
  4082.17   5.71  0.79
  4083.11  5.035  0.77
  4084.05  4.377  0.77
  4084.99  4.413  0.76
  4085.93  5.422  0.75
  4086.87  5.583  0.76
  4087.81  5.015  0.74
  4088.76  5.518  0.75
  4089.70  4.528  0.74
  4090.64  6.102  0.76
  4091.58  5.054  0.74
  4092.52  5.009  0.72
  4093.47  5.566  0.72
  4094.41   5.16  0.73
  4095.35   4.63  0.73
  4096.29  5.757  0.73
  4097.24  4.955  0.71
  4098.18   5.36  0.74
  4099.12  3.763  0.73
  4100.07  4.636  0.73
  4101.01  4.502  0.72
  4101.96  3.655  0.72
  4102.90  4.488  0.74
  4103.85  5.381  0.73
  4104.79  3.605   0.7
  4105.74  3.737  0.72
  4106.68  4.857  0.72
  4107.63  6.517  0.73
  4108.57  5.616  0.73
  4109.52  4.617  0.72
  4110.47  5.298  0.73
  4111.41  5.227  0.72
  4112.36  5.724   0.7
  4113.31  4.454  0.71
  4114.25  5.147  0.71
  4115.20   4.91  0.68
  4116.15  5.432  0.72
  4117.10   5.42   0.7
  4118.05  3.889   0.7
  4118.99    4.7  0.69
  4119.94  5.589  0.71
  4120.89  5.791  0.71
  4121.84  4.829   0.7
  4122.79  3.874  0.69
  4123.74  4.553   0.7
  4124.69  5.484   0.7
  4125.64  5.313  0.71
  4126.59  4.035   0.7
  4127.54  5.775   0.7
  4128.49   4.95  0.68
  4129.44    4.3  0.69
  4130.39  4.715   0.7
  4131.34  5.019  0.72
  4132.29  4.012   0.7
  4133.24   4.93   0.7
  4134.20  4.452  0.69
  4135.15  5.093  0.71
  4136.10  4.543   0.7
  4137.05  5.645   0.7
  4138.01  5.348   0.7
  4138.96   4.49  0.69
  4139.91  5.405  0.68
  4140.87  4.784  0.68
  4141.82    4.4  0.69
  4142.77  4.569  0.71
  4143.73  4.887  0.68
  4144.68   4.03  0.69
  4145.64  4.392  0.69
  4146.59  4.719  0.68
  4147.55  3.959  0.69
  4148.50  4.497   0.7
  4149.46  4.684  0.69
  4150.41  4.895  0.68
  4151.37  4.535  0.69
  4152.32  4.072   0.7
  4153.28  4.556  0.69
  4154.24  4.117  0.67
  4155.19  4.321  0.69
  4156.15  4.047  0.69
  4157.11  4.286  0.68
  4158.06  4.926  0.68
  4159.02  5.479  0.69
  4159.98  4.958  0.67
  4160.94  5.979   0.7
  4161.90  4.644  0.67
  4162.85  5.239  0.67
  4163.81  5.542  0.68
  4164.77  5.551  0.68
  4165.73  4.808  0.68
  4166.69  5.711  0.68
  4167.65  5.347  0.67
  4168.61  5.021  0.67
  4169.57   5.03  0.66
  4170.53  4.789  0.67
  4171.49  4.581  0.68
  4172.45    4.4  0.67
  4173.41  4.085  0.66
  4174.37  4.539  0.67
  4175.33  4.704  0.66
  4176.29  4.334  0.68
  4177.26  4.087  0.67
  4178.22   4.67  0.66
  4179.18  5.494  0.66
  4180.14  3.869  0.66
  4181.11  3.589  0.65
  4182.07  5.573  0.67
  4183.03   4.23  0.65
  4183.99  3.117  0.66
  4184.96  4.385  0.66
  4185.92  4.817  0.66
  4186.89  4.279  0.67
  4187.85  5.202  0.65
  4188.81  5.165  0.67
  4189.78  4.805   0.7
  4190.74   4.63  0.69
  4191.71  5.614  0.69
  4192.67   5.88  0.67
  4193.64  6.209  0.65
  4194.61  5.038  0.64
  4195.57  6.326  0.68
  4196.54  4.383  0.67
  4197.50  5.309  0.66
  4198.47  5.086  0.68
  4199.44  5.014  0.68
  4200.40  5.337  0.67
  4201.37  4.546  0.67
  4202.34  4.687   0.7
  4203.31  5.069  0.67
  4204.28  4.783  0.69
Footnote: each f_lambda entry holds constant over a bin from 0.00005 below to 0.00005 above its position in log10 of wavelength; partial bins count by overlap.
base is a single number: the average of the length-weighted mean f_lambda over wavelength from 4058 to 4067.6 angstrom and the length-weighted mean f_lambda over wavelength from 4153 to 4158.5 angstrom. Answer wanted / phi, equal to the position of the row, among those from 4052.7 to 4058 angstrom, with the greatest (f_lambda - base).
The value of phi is 4053.14 angstrom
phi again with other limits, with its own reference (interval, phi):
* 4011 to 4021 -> 4017.83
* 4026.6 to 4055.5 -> 4028.02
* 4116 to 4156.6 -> 4120.89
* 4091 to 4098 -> 4096.29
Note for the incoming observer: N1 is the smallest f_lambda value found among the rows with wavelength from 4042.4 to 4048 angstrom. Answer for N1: 4.108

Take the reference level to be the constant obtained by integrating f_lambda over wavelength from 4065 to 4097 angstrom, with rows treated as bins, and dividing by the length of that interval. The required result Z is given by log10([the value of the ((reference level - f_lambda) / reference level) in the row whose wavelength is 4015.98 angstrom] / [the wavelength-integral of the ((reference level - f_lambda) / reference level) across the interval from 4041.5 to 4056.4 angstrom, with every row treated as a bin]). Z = 0.2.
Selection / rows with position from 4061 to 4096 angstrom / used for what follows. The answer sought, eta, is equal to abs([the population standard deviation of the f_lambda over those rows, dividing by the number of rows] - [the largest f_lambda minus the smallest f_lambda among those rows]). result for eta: 2.6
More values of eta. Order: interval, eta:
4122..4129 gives 1.2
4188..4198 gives 1.3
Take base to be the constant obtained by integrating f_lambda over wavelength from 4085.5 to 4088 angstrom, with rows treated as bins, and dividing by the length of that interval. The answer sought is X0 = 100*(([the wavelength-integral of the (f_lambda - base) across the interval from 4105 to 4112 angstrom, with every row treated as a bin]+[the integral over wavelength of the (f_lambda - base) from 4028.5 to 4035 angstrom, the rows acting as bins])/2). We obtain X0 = -227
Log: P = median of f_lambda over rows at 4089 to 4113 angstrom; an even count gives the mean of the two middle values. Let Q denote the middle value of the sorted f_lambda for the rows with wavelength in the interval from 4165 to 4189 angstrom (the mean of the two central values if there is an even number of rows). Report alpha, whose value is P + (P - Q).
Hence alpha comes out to 5.3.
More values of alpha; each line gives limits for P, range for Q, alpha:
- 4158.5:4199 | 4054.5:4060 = 4.9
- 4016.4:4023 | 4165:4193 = 5.8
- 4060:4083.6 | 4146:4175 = 5.3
